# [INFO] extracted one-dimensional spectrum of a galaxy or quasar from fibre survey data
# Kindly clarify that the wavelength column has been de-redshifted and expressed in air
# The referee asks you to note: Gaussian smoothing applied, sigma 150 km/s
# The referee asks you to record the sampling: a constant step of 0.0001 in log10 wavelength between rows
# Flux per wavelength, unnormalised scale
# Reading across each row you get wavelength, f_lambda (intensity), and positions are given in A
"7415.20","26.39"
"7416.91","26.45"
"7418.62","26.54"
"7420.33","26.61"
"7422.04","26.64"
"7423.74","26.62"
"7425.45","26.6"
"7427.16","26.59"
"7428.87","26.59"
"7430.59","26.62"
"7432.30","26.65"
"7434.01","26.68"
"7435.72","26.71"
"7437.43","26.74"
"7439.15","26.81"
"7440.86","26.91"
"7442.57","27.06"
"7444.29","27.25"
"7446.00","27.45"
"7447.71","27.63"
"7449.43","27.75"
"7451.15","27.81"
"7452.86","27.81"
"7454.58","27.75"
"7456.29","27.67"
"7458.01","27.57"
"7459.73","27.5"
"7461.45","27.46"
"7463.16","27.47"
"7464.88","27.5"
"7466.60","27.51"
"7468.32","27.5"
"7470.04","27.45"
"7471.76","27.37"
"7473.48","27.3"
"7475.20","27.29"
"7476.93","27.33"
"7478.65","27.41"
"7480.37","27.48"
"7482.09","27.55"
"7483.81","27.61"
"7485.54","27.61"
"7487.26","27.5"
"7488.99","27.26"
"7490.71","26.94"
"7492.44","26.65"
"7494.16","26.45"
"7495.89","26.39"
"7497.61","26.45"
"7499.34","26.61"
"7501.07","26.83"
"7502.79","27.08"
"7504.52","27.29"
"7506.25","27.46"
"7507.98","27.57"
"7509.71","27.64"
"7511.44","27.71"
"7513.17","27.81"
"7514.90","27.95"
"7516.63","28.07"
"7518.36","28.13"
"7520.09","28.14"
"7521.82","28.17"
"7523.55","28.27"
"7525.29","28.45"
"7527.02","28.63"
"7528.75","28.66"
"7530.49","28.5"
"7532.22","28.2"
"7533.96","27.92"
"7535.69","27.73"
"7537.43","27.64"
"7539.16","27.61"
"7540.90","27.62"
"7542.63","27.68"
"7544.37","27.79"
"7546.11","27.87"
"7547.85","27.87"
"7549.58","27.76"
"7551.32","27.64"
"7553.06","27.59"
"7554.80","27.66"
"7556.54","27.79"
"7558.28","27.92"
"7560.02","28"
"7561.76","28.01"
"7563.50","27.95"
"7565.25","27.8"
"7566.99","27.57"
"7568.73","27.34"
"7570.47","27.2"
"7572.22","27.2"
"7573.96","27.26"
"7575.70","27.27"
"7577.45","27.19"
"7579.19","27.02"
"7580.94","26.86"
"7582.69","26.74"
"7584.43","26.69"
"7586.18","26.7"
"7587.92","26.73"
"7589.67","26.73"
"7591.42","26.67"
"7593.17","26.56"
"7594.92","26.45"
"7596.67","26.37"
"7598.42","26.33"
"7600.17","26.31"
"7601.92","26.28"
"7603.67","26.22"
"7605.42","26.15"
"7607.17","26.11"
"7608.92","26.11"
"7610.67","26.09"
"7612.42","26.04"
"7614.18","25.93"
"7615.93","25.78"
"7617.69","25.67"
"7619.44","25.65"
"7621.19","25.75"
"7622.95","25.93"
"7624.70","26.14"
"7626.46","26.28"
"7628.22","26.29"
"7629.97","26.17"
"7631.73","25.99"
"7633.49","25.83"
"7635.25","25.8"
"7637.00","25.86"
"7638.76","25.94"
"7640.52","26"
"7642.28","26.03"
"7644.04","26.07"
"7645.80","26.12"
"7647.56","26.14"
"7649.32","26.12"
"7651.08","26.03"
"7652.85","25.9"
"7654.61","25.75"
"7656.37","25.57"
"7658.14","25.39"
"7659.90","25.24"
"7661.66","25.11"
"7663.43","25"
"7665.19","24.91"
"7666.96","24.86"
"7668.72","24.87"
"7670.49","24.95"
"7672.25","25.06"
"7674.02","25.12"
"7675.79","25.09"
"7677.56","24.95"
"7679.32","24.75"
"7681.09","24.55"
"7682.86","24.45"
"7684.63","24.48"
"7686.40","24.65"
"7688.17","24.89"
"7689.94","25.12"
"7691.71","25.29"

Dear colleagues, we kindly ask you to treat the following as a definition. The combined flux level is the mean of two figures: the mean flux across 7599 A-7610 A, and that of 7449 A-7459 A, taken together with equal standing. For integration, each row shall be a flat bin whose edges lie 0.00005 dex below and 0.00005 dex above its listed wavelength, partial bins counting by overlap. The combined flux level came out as 27.0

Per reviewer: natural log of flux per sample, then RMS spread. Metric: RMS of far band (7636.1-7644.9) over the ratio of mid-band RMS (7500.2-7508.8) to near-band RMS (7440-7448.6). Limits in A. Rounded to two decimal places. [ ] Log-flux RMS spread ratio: 3.26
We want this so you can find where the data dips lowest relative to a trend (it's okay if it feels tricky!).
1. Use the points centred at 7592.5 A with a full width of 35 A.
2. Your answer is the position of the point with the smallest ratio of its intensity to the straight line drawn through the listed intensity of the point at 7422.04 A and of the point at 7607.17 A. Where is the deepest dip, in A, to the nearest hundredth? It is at 7607.17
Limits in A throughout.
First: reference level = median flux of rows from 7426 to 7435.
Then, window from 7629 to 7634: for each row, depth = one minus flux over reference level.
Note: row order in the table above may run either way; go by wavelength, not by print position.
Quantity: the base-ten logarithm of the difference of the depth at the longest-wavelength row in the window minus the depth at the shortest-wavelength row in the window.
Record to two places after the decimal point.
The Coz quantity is -1.89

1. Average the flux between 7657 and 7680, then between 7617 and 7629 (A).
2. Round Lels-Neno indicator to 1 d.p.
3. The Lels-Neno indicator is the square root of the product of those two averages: 25.5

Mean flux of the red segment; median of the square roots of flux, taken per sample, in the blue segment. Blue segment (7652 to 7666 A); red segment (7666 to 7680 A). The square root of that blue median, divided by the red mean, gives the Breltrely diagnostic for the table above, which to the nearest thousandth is 0.090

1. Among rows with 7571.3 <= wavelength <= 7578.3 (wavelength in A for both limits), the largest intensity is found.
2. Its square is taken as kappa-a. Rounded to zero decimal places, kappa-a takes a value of 744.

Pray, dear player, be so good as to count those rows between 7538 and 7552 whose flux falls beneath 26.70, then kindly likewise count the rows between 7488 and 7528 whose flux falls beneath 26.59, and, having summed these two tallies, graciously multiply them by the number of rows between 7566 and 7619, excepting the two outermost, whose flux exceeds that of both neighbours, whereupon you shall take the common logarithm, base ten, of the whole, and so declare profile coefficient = 0.5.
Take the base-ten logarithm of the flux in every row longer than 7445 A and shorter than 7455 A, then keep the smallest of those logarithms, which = 1.44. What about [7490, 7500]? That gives 1.42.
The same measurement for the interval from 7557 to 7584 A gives 1.43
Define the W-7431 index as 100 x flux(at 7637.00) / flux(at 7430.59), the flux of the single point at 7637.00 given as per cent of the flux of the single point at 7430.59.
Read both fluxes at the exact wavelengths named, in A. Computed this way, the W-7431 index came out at 97.1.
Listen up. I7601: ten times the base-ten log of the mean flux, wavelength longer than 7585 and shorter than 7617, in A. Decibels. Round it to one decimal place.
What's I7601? 14.2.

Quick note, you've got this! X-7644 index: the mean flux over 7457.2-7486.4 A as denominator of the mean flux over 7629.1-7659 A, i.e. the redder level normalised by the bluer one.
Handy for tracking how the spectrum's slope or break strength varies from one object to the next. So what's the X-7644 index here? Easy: 0.944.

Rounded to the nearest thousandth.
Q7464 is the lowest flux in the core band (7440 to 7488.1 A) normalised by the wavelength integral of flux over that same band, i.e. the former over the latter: 0.020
